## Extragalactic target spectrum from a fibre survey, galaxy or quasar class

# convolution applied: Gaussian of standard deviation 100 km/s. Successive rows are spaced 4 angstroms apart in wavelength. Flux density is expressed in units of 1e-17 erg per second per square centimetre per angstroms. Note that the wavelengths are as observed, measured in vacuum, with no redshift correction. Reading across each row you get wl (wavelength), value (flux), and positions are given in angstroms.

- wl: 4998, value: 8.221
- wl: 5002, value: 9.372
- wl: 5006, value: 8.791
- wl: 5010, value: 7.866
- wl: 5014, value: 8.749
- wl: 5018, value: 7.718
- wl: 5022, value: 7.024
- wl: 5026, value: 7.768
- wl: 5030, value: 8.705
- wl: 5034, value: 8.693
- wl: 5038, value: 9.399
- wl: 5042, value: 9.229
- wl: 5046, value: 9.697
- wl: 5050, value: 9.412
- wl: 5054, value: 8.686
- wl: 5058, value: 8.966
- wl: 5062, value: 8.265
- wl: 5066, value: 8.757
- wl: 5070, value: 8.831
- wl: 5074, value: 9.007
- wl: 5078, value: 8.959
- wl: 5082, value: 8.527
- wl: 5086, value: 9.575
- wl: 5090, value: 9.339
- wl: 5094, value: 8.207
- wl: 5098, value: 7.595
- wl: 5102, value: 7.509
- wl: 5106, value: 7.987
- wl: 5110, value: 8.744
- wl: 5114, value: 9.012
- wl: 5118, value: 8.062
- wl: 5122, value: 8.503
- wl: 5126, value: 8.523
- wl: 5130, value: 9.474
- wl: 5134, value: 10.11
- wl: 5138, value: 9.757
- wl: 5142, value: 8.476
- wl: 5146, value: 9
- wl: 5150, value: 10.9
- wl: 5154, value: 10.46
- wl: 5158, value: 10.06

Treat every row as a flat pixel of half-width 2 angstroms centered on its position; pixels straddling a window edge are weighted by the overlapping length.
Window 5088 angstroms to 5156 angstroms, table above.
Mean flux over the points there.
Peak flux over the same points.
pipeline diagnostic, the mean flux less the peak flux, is -1.98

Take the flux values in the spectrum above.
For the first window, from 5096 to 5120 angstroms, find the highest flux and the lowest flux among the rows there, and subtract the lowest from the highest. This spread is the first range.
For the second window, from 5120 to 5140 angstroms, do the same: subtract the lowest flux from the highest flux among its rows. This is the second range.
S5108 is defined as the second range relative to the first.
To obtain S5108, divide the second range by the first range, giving 1.1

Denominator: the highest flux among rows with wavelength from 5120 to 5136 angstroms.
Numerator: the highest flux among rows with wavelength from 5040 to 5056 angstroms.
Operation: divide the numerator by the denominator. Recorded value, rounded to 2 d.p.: 0.96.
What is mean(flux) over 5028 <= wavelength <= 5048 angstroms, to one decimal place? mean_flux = 9.1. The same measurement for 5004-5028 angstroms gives 8.0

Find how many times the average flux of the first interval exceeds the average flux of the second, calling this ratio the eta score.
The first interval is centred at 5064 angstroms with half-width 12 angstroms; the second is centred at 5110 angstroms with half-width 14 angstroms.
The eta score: 1.07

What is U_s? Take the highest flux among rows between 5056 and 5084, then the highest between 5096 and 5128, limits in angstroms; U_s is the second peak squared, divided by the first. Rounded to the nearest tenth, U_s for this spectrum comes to 9.0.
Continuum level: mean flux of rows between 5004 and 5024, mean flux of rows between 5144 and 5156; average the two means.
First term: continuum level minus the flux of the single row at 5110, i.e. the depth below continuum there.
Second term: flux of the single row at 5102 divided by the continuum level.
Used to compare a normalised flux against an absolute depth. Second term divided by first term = 2.5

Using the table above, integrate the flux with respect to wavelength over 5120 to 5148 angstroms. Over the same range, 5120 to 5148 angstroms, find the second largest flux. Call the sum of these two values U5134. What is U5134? 265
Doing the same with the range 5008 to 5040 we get 272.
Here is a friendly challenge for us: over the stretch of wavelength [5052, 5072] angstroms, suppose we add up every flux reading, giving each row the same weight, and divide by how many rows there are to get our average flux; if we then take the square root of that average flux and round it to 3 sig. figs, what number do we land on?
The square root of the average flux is 2.95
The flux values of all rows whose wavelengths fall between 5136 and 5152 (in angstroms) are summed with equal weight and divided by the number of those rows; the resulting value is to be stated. 9.5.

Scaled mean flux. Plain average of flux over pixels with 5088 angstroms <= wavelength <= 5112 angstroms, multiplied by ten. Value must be 82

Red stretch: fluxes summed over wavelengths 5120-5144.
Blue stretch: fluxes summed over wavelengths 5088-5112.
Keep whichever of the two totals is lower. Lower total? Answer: 49.4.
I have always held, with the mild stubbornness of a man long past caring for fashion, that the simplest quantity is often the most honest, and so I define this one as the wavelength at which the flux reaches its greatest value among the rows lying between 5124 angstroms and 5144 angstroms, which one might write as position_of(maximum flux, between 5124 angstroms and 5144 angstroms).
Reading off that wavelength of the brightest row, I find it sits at 5134 angstroms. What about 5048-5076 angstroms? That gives 5050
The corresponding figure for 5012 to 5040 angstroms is 5038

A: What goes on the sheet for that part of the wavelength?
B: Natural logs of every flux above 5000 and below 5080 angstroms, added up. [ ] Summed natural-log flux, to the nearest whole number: 43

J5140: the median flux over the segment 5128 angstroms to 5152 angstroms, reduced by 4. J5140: 5.6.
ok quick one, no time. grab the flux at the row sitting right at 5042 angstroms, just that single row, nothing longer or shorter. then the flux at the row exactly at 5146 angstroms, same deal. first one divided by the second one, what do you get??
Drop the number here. 1.03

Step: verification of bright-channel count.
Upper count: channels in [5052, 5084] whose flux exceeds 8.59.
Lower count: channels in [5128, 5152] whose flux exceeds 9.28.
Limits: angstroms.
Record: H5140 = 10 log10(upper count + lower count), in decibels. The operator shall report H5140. 10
